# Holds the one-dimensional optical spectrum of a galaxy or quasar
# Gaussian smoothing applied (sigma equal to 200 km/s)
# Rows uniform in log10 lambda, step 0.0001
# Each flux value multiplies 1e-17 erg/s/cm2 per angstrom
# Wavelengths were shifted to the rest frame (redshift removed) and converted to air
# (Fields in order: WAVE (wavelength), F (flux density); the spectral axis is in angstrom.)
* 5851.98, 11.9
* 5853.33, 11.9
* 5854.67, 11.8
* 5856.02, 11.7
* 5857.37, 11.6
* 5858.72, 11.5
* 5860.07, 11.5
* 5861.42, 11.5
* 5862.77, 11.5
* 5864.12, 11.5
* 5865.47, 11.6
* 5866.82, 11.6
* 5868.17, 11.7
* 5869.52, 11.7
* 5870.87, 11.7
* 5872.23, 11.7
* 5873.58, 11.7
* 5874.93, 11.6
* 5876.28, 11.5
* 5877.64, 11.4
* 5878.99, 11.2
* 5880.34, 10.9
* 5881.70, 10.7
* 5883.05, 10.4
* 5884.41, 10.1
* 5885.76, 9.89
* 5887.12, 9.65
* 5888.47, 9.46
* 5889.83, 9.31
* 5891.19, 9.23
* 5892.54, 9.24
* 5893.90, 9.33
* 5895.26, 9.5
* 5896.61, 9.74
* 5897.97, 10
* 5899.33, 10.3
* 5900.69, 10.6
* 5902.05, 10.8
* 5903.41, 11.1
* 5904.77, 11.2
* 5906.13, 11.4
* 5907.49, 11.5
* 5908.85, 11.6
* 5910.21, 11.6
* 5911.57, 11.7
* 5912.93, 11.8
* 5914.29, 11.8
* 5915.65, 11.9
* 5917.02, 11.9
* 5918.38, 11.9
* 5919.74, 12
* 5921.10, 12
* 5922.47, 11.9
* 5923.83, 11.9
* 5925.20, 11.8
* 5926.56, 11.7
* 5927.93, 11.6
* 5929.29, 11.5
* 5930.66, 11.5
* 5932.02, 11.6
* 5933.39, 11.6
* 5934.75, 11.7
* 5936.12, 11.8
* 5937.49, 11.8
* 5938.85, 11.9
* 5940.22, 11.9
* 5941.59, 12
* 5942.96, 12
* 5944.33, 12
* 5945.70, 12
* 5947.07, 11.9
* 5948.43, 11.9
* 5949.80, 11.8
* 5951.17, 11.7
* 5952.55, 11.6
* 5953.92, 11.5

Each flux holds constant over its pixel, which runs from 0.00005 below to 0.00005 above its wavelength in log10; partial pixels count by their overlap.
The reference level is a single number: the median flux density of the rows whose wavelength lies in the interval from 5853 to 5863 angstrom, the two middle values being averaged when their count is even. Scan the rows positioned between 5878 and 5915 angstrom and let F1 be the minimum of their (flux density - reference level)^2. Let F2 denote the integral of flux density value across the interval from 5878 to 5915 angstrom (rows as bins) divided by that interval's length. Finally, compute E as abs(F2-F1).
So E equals 10.5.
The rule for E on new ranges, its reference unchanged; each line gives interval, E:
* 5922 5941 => 11.7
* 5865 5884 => 11.4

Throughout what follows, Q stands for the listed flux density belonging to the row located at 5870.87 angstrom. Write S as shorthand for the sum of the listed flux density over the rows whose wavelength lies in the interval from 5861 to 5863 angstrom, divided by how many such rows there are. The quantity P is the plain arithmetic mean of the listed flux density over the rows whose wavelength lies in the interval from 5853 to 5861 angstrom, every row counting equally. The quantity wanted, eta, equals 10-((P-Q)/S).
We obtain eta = 10.0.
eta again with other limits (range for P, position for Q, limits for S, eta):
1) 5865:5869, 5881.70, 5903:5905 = 9.9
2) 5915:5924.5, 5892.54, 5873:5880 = 9.8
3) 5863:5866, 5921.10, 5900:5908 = 10.0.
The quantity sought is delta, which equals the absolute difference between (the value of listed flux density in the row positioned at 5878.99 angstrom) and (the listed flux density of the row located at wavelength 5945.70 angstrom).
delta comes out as 0.80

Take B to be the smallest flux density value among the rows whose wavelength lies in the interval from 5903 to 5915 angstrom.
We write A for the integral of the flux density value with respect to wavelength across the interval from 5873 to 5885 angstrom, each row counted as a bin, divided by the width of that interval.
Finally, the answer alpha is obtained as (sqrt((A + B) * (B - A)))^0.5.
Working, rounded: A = 11.1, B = 11.1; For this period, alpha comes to 0.99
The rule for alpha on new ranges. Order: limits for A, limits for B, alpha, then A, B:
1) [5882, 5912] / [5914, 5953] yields 2.24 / 10.3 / 11.5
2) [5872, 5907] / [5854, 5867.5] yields 2.19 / 10.4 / 11.5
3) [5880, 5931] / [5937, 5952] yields 2.06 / 10.9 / 11.7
